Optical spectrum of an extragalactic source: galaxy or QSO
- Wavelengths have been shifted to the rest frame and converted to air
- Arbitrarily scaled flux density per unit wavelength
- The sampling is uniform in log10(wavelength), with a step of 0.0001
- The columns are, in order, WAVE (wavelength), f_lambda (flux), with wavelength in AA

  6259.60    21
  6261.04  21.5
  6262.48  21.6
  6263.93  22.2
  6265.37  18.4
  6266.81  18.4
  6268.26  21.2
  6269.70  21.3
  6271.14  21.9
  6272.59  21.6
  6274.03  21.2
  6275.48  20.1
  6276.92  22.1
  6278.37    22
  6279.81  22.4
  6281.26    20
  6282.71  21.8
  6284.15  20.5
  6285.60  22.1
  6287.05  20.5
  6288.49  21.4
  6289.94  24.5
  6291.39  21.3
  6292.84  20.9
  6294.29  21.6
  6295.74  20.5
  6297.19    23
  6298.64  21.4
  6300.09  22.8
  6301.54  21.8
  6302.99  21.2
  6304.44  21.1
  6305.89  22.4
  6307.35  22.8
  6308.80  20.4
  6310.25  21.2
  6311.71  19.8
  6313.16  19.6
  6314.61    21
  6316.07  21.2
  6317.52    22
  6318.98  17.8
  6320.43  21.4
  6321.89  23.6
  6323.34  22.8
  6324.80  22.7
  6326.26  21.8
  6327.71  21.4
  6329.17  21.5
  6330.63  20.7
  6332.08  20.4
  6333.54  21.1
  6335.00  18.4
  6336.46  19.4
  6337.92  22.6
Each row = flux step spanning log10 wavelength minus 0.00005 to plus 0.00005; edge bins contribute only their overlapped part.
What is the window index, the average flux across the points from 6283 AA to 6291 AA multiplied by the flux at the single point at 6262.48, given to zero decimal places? 471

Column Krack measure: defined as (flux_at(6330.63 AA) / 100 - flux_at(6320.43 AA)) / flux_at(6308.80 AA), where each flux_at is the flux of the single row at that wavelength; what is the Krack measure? -1.039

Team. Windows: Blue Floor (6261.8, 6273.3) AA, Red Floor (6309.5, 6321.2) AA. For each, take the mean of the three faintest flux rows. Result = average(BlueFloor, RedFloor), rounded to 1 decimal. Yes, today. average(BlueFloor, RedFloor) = 19.2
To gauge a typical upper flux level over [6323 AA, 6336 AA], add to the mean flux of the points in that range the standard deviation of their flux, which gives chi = 22.4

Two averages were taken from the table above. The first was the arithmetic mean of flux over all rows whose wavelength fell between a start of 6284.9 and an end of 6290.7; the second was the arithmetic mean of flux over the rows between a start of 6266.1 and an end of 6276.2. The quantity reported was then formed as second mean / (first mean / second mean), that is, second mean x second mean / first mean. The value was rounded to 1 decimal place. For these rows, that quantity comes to 19.6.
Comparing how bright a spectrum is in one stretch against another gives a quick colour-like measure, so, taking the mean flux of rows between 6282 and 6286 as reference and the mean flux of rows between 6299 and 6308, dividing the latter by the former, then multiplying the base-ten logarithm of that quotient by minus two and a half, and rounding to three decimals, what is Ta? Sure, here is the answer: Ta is -0.027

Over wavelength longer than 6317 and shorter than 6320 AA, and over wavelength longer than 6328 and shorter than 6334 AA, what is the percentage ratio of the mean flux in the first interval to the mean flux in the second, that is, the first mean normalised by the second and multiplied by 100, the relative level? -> 95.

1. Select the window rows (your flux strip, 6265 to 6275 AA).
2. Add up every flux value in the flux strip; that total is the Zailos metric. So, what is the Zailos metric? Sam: 144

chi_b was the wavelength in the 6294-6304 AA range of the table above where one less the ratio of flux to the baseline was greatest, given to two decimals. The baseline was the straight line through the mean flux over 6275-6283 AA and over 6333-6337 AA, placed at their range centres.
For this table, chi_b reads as 6295.74 AA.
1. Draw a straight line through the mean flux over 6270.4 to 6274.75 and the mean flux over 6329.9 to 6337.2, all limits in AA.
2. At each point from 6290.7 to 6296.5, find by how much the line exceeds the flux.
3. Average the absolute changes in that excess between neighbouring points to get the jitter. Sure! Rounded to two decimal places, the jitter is 0.72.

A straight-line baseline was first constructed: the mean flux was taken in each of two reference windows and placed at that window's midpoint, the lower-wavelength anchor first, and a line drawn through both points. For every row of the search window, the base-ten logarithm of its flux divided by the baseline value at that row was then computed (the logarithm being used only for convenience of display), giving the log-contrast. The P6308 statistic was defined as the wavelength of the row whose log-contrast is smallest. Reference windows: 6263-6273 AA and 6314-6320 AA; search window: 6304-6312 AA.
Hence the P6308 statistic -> 6311.71 AA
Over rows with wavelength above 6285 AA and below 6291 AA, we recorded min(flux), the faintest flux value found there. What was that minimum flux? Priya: 20.5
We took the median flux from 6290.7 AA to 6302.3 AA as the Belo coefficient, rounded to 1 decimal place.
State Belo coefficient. 21.5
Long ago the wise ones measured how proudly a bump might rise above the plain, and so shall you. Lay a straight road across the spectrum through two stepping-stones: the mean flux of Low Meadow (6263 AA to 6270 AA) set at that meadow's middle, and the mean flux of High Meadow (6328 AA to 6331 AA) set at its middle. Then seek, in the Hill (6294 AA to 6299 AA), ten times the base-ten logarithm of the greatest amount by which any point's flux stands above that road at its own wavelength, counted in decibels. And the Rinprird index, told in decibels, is 3.6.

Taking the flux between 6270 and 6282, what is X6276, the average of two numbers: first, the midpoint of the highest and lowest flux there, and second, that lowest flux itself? 20.6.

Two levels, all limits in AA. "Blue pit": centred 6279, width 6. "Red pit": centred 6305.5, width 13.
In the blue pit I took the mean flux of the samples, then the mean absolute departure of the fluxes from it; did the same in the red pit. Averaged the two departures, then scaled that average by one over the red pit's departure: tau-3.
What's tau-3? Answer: 0.98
